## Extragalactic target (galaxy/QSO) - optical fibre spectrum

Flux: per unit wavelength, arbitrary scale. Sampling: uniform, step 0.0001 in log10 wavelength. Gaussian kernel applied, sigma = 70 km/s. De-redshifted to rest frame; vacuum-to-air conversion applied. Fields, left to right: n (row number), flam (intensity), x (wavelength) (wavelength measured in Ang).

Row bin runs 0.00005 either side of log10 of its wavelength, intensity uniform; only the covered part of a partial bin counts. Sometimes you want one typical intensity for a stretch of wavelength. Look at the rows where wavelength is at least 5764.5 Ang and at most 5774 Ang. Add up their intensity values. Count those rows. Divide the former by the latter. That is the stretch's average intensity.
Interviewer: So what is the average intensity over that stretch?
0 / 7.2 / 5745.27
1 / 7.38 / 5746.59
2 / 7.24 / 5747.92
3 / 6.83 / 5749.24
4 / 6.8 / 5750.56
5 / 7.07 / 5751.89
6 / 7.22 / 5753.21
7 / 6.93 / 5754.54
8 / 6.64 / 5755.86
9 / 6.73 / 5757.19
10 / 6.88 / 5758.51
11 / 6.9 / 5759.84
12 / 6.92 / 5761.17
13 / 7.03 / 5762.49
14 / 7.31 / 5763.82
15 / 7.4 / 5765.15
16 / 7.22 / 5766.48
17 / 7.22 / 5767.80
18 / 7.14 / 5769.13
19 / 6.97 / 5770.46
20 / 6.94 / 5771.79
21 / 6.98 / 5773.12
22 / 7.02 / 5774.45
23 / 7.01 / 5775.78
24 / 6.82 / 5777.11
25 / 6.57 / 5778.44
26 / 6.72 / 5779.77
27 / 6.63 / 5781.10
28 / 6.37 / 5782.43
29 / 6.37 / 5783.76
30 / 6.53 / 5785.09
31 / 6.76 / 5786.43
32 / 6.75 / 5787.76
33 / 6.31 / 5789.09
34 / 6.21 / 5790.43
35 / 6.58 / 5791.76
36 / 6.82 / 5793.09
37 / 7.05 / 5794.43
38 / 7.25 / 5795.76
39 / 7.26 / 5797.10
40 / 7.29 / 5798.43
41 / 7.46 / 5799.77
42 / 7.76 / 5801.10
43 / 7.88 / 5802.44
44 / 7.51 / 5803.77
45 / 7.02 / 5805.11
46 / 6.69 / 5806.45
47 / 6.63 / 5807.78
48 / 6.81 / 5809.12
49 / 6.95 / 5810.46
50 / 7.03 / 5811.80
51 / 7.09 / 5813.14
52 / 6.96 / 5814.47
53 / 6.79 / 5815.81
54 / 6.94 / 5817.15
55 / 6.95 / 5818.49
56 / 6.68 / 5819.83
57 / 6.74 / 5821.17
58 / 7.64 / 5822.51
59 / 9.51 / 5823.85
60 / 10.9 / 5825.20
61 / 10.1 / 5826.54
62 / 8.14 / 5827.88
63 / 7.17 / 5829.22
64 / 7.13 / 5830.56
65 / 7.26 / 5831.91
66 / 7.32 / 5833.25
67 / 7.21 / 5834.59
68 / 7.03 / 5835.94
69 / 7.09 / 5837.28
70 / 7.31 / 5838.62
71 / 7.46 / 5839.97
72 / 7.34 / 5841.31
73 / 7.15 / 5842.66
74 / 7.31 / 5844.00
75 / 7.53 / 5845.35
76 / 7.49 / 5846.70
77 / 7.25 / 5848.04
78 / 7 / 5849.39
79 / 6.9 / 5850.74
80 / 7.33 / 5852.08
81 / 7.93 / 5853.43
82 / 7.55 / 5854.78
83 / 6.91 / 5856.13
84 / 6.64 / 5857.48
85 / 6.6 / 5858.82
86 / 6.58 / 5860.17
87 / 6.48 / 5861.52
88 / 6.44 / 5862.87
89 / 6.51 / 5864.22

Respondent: 7.12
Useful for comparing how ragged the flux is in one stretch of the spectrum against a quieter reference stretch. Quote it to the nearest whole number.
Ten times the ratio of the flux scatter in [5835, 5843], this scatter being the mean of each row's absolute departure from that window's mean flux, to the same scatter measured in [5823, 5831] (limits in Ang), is 1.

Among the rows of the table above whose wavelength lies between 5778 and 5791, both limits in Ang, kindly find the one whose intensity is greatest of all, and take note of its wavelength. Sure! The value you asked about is 5786.43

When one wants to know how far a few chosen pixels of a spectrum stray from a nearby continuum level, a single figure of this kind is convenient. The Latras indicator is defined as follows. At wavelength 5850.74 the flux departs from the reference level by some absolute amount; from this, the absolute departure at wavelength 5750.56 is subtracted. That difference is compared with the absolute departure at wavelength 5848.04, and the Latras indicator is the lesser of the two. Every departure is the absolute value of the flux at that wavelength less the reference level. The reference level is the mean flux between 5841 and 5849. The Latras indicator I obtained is -0.10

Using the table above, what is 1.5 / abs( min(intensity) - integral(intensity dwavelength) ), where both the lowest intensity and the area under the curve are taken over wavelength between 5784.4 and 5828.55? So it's 0.0047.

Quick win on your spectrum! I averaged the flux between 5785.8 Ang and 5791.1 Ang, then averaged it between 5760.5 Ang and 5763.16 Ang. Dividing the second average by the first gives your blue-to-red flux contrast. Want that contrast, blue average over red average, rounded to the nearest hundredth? 1.07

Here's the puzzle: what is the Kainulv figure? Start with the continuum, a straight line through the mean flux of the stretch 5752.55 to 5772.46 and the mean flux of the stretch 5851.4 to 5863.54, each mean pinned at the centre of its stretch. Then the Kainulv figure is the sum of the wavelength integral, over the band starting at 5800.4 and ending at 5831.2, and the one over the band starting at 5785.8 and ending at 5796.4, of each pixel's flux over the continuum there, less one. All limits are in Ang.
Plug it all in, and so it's 2.0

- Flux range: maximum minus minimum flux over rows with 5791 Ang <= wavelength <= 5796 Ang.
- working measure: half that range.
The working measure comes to 0.335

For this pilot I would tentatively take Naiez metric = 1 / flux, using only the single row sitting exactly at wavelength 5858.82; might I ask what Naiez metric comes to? 0.152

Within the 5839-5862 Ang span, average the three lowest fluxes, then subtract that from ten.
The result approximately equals 3.45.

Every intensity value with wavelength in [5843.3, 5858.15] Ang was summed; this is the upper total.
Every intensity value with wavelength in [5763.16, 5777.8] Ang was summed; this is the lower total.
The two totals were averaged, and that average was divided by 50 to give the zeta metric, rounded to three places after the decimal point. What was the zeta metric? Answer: 1.579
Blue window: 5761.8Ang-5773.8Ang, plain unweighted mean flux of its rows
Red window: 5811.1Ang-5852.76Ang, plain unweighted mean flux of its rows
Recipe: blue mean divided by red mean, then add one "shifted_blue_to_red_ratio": 1.954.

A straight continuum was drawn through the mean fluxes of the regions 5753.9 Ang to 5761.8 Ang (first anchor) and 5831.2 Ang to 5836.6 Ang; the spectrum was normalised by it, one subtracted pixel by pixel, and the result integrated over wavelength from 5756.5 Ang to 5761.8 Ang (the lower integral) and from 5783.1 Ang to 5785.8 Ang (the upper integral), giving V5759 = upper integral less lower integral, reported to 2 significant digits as -0.21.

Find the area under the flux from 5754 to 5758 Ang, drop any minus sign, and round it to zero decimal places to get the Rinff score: 27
